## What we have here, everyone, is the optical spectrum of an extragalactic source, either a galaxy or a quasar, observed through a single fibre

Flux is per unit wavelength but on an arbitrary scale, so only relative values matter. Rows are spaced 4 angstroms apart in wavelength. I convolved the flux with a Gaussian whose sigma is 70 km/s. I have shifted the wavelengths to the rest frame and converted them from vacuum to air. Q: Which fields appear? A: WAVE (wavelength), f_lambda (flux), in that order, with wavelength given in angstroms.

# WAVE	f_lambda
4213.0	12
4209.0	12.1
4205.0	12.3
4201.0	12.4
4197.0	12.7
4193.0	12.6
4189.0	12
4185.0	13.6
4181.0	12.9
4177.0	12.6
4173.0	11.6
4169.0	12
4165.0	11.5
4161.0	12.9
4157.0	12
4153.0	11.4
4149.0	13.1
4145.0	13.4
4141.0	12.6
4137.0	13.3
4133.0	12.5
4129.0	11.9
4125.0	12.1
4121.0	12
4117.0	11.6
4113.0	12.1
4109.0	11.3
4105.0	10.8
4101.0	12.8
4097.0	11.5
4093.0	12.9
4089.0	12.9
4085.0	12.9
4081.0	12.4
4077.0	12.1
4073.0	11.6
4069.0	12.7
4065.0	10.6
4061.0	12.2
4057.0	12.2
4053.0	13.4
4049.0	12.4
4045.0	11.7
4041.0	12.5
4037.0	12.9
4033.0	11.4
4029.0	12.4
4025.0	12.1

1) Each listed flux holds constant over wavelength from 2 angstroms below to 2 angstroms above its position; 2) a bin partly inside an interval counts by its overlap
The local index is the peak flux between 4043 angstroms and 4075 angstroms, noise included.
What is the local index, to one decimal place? 13.4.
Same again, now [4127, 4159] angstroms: 13.4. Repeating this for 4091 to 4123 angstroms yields 12.9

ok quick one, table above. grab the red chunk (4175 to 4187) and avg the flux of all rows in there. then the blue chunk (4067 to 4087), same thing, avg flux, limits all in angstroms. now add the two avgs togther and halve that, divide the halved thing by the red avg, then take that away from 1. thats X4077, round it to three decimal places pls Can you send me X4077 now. 0.027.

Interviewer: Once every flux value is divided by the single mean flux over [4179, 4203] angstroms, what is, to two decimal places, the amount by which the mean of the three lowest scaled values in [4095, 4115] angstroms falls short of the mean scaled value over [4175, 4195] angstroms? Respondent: 0.12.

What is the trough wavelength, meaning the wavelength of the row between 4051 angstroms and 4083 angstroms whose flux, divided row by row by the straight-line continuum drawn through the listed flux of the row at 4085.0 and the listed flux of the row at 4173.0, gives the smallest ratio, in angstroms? 4065.0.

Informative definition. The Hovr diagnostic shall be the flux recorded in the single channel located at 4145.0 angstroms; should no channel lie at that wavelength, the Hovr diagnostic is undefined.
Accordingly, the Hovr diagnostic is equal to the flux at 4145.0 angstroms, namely 13.4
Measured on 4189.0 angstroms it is 12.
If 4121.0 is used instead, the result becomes 12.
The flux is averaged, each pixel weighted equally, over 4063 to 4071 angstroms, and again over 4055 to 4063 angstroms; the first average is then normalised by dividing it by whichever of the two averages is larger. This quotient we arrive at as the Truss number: 0.955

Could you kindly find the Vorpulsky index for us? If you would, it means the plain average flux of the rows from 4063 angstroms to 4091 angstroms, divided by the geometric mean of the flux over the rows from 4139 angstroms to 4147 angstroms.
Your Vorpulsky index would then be 0.94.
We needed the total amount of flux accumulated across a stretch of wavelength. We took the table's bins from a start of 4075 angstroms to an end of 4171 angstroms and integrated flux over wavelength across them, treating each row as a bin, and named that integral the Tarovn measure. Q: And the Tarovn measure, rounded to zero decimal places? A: 1176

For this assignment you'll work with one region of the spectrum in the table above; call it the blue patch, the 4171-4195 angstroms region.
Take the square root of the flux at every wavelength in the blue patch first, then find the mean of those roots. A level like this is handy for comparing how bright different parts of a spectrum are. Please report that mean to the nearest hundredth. 3.54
